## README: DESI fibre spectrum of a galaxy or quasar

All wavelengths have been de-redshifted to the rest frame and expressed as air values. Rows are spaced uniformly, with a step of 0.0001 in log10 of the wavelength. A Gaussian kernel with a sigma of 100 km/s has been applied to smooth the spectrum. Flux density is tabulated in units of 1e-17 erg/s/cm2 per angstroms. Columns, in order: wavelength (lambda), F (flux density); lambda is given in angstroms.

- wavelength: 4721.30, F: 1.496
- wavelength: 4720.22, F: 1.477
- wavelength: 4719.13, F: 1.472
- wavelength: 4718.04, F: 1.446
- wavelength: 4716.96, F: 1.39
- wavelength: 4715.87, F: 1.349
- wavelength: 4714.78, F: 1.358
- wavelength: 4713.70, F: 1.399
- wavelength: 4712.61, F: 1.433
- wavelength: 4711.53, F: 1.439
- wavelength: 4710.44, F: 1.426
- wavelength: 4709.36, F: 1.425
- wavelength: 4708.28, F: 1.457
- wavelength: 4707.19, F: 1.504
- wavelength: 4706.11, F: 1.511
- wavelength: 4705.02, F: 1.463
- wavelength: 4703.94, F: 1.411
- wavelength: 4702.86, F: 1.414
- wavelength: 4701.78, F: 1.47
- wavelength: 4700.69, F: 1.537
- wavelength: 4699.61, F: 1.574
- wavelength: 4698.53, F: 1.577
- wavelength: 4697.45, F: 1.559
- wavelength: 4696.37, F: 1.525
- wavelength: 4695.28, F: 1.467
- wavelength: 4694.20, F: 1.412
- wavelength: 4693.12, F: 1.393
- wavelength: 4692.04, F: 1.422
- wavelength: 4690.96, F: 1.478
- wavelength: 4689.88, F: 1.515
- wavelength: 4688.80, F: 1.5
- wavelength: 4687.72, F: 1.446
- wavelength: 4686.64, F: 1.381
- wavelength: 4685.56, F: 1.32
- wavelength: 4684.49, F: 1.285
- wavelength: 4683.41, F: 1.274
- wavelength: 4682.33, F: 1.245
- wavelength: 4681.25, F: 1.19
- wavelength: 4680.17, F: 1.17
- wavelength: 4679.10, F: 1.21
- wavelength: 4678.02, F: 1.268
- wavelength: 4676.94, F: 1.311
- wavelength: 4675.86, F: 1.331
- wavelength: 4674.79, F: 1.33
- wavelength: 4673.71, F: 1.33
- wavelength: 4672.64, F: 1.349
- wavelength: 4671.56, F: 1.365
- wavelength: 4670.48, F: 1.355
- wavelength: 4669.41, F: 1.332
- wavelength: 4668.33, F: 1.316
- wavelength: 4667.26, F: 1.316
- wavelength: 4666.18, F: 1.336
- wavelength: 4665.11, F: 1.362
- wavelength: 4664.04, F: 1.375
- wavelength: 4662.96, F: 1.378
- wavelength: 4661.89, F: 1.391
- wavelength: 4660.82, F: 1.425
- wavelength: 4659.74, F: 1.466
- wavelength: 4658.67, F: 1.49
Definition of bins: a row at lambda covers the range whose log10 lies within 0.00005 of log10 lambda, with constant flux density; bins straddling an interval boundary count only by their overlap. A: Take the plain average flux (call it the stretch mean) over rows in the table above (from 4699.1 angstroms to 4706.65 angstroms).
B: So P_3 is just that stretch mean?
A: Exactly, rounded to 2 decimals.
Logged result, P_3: 1.48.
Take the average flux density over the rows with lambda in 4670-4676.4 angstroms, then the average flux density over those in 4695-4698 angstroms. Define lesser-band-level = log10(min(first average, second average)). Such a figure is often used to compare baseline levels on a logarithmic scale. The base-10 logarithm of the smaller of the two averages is 0.128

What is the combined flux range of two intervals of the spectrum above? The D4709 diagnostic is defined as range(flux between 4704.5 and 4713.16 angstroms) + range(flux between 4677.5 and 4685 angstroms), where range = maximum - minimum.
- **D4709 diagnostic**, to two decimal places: 0.20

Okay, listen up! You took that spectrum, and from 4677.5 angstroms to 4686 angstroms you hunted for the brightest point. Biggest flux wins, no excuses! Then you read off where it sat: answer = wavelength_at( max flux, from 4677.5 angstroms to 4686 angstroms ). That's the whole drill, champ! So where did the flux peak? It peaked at 4685.56 angstroms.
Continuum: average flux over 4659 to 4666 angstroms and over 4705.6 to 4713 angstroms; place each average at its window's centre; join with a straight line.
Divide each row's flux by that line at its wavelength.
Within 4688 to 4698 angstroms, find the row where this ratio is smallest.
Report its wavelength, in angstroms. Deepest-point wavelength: 4693.12 angstroms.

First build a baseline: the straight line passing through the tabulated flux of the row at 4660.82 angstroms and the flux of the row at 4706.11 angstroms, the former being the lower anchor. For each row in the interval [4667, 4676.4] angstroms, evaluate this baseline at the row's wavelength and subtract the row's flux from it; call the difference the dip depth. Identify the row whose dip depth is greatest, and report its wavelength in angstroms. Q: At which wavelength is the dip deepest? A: 4668.33 angstroms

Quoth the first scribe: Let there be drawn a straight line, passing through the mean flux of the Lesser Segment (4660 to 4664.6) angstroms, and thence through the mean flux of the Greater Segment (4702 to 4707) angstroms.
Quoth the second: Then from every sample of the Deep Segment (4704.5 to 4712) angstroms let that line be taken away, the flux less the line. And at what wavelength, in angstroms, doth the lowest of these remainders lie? 4710.44 angstroms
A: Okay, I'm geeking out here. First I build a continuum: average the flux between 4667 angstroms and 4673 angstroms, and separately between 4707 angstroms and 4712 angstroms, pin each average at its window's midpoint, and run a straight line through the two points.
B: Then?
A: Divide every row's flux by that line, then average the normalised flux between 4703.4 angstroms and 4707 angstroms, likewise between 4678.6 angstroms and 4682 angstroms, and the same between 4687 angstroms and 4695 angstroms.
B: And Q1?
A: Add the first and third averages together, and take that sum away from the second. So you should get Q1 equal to -1.19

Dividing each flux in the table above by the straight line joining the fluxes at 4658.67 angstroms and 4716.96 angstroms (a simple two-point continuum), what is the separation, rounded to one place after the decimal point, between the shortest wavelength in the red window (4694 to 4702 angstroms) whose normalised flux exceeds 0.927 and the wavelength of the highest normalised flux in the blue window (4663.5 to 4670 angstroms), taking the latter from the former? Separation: 30.2 angstroms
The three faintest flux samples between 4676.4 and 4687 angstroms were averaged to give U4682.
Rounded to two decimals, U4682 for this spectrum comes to 1.19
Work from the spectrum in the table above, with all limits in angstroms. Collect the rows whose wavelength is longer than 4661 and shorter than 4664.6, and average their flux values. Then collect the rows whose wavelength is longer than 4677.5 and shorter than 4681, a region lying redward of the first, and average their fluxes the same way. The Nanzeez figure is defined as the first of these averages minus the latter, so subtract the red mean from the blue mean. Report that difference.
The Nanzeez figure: 0.2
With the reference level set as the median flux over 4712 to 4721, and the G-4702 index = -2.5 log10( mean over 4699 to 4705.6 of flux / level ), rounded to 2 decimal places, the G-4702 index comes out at -0.05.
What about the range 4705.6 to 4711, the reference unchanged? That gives -0.04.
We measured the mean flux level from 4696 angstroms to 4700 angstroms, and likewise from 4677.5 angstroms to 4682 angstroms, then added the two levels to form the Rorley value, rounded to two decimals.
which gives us 2.77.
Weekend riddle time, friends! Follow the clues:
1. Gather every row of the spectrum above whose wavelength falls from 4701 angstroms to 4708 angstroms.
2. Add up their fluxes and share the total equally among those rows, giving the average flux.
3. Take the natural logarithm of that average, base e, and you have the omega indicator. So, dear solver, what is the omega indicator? 0.38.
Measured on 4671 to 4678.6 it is 0.28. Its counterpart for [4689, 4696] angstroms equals 0.37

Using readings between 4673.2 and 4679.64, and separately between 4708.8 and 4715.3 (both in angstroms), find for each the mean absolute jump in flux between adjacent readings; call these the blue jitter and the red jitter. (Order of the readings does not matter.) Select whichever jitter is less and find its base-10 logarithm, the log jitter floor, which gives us -1.72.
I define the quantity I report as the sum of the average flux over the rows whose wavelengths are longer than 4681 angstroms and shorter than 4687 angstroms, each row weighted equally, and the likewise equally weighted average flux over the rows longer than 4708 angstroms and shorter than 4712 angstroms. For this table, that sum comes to 2.72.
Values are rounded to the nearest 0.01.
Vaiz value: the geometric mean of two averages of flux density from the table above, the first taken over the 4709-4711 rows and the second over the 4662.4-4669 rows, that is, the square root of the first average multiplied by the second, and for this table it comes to 1.39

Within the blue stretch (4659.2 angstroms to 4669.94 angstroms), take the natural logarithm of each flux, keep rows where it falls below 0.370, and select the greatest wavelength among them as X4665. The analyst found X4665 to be 4669.41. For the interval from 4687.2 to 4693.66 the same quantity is 4693.12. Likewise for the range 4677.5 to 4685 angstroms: 4684.49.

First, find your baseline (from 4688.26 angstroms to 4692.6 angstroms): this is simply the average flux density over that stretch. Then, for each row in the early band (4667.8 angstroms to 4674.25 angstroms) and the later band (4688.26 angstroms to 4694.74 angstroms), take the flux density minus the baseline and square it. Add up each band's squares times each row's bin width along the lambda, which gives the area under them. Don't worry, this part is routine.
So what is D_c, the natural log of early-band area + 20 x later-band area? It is -0.7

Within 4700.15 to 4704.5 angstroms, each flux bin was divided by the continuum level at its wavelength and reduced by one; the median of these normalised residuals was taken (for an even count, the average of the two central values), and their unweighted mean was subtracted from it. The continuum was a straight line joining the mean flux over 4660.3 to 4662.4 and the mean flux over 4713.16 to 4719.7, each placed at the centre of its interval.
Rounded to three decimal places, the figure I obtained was -0.011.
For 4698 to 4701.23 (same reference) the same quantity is 0.008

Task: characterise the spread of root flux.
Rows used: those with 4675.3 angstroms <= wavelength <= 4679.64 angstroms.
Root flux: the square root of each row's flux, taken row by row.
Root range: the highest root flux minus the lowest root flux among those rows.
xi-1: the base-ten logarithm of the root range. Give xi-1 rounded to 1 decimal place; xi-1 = -1.3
